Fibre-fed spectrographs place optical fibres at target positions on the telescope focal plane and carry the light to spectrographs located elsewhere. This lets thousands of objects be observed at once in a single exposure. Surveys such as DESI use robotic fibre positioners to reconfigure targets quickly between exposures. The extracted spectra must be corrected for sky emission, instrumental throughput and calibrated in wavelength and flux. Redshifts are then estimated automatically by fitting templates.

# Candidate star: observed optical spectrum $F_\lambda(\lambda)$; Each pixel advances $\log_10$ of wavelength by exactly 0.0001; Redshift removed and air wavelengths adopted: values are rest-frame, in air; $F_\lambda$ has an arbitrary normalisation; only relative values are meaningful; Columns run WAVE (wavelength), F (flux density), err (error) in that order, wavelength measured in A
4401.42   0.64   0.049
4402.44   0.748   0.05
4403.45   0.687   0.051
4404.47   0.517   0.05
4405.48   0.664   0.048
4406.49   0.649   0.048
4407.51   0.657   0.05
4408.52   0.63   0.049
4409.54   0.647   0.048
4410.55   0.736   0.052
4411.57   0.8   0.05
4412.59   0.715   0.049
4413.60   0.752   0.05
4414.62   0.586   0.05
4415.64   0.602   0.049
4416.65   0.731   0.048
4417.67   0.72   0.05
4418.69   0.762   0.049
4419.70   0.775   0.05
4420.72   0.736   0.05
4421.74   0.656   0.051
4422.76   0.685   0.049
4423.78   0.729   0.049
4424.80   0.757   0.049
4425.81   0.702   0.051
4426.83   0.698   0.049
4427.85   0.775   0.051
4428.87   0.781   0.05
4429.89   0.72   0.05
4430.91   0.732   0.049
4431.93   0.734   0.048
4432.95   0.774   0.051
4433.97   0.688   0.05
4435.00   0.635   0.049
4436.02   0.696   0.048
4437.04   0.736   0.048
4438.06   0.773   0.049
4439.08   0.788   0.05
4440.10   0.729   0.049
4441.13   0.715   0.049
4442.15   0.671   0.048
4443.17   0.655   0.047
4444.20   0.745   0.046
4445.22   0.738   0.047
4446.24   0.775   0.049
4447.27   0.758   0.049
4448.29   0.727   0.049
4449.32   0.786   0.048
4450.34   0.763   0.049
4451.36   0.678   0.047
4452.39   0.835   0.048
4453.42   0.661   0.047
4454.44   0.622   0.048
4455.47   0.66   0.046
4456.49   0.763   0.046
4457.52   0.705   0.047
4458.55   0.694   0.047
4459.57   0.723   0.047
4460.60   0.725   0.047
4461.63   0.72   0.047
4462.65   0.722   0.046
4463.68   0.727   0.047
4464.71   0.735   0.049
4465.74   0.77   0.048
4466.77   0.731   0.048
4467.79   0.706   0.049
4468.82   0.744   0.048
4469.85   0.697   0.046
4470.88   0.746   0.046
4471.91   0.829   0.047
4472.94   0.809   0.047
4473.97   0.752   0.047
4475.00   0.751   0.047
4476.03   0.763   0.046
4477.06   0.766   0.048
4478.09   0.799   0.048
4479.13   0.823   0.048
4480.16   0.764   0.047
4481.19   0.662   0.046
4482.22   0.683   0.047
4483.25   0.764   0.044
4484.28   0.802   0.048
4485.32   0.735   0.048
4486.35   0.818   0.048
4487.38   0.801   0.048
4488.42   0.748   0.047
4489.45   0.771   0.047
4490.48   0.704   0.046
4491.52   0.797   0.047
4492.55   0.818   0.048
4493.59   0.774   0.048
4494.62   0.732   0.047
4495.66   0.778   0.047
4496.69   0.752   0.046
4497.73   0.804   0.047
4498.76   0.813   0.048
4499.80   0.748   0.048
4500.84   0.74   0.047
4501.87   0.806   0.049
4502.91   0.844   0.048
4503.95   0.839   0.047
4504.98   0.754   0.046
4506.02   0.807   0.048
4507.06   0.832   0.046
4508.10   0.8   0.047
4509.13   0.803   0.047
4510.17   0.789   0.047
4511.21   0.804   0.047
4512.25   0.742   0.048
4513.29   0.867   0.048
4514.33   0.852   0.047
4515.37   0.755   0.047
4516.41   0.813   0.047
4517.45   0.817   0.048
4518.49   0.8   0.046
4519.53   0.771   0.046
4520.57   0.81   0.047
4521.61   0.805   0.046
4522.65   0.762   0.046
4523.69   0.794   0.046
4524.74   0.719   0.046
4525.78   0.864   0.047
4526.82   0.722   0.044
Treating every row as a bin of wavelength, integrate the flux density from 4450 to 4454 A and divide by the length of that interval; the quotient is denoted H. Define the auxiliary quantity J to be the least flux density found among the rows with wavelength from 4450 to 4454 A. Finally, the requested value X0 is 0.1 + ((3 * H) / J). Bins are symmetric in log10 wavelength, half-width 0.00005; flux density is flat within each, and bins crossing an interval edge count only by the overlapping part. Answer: 3.42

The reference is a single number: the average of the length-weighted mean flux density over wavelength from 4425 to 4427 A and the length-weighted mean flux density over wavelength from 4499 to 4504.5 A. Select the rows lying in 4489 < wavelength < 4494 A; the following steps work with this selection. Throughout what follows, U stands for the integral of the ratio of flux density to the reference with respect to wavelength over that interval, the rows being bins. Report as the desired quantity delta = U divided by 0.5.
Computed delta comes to 10.2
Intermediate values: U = 5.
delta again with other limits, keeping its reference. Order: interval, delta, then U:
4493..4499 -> 12.3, 6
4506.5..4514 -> 16.0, 8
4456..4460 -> 7.6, 4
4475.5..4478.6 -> 6.4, 3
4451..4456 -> 9.2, 5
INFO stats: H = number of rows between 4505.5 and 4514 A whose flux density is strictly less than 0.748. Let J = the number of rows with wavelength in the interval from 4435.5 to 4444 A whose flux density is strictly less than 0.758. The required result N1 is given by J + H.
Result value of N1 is 7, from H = 1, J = 6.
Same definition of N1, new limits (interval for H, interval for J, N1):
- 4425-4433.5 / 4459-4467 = 12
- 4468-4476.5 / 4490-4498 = 6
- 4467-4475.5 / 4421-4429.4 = 10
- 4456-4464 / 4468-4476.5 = 12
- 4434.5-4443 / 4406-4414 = 13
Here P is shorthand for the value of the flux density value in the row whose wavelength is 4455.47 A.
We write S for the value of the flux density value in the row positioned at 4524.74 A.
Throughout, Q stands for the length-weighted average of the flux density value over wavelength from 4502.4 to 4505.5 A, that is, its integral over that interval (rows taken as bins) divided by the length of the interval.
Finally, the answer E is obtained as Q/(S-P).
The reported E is 14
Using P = 0.66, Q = 0.81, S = 0.719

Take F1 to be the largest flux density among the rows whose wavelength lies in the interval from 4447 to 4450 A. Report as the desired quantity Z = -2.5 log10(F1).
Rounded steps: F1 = 0.786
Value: 0.261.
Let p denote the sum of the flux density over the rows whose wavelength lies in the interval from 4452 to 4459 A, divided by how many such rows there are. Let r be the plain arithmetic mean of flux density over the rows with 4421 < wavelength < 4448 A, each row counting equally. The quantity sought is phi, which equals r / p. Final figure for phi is 1.03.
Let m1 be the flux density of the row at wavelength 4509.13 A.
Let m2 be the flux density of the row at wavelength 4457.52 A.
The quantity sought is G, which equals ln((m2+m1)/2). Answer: -0.282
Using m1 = 0.803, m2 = 0.705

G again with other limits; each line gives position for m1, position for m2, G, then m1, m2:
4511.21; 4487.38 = -0.220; 0.804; 0.801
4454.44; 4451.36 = -0.431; 0.622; 0.678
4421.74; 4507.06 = -0.296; 0.656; 0.832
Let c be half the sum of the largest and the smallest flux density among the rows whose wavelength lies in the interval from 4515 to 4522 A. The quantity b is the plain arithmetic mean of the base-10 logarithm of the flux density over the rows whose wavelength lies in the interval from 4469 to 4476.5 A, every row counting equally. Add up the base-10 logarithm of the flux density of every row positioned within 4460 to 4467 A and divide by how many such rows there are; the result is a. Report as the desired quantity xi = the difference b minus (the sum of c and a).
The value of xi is -0.769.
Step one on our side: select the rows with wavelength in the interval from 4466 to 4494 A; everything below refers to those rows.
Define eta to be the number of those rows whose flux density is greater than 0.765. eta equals 12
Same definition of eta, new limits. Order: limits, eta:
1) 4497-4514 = 12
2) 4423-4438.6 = 4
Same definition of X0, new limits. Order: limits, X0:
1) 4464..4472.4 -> 3.30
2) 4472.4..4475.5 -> 3.18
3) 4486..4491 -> 3.37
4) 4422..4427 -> 3.22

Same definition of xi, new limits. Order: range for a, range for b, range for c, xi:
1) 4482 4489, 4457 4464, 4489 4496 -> -0.788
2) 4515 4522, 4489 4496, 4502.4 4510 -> -0.815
